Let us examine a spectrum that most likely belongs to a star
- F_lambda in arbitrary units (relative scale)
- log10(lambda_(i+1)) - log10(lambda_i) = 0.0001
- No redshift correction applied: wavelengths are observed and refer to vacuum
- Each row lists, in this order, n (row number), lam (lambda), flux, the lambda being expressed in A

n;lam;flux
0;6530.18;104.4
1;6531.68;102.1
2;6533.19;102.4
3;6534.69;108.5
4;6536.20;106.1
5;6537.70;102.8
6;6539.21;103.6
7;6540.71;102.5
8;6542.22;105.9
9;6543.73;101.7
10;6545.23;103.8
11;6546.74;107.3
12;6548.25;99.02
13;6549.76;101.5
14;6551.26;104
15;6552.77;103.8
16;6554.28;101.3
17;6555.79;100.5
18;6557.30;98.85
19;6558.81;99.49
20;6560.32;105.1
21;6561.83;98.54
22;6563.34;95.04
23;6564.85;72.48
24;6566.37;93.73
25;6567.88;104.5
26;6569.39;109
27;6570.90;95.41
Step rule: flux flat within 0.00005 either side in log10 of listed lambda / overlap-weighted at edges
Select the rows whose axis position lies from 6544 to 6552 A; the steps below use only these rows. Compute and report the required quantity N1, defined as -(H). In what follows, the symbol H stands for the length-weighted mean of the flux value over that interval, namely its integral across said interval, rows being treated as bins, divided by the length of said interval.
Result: -103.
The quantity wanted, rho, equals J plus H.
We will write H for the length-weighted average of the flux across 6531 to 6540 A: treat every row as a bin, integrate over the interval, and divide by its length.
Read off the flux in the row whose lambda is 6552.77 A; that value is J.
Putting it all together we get 208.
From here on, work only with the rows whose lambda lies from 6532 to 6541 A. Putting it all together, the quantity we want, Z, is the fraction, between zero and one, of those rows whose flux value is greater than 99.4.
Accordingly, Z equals 1.0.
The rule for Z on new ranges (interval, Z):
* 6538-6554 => 0.9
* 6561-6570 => 0.3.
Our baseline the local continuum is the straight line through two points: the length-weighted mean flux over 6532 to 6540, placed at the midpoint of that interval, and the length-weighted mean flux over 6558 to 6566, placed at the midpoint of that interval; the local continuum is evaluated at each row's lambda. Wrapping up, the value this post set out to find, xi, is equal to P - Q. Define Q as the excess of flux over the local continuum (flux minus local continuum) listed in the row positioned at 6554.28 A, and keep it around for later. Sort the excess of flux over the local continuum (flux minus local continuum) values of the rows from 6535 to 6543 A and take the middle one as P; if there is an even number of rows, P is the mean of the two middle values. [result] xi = -4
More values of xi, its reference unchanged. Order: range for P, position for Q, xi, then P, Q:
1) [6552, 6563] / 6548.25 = 5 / 4.1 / -1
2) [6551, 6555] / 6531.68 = 10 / 5.6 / -4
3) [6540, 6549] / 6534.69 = -2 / 1.6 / 3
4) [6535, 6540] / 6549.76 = -2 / 0.4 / 2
